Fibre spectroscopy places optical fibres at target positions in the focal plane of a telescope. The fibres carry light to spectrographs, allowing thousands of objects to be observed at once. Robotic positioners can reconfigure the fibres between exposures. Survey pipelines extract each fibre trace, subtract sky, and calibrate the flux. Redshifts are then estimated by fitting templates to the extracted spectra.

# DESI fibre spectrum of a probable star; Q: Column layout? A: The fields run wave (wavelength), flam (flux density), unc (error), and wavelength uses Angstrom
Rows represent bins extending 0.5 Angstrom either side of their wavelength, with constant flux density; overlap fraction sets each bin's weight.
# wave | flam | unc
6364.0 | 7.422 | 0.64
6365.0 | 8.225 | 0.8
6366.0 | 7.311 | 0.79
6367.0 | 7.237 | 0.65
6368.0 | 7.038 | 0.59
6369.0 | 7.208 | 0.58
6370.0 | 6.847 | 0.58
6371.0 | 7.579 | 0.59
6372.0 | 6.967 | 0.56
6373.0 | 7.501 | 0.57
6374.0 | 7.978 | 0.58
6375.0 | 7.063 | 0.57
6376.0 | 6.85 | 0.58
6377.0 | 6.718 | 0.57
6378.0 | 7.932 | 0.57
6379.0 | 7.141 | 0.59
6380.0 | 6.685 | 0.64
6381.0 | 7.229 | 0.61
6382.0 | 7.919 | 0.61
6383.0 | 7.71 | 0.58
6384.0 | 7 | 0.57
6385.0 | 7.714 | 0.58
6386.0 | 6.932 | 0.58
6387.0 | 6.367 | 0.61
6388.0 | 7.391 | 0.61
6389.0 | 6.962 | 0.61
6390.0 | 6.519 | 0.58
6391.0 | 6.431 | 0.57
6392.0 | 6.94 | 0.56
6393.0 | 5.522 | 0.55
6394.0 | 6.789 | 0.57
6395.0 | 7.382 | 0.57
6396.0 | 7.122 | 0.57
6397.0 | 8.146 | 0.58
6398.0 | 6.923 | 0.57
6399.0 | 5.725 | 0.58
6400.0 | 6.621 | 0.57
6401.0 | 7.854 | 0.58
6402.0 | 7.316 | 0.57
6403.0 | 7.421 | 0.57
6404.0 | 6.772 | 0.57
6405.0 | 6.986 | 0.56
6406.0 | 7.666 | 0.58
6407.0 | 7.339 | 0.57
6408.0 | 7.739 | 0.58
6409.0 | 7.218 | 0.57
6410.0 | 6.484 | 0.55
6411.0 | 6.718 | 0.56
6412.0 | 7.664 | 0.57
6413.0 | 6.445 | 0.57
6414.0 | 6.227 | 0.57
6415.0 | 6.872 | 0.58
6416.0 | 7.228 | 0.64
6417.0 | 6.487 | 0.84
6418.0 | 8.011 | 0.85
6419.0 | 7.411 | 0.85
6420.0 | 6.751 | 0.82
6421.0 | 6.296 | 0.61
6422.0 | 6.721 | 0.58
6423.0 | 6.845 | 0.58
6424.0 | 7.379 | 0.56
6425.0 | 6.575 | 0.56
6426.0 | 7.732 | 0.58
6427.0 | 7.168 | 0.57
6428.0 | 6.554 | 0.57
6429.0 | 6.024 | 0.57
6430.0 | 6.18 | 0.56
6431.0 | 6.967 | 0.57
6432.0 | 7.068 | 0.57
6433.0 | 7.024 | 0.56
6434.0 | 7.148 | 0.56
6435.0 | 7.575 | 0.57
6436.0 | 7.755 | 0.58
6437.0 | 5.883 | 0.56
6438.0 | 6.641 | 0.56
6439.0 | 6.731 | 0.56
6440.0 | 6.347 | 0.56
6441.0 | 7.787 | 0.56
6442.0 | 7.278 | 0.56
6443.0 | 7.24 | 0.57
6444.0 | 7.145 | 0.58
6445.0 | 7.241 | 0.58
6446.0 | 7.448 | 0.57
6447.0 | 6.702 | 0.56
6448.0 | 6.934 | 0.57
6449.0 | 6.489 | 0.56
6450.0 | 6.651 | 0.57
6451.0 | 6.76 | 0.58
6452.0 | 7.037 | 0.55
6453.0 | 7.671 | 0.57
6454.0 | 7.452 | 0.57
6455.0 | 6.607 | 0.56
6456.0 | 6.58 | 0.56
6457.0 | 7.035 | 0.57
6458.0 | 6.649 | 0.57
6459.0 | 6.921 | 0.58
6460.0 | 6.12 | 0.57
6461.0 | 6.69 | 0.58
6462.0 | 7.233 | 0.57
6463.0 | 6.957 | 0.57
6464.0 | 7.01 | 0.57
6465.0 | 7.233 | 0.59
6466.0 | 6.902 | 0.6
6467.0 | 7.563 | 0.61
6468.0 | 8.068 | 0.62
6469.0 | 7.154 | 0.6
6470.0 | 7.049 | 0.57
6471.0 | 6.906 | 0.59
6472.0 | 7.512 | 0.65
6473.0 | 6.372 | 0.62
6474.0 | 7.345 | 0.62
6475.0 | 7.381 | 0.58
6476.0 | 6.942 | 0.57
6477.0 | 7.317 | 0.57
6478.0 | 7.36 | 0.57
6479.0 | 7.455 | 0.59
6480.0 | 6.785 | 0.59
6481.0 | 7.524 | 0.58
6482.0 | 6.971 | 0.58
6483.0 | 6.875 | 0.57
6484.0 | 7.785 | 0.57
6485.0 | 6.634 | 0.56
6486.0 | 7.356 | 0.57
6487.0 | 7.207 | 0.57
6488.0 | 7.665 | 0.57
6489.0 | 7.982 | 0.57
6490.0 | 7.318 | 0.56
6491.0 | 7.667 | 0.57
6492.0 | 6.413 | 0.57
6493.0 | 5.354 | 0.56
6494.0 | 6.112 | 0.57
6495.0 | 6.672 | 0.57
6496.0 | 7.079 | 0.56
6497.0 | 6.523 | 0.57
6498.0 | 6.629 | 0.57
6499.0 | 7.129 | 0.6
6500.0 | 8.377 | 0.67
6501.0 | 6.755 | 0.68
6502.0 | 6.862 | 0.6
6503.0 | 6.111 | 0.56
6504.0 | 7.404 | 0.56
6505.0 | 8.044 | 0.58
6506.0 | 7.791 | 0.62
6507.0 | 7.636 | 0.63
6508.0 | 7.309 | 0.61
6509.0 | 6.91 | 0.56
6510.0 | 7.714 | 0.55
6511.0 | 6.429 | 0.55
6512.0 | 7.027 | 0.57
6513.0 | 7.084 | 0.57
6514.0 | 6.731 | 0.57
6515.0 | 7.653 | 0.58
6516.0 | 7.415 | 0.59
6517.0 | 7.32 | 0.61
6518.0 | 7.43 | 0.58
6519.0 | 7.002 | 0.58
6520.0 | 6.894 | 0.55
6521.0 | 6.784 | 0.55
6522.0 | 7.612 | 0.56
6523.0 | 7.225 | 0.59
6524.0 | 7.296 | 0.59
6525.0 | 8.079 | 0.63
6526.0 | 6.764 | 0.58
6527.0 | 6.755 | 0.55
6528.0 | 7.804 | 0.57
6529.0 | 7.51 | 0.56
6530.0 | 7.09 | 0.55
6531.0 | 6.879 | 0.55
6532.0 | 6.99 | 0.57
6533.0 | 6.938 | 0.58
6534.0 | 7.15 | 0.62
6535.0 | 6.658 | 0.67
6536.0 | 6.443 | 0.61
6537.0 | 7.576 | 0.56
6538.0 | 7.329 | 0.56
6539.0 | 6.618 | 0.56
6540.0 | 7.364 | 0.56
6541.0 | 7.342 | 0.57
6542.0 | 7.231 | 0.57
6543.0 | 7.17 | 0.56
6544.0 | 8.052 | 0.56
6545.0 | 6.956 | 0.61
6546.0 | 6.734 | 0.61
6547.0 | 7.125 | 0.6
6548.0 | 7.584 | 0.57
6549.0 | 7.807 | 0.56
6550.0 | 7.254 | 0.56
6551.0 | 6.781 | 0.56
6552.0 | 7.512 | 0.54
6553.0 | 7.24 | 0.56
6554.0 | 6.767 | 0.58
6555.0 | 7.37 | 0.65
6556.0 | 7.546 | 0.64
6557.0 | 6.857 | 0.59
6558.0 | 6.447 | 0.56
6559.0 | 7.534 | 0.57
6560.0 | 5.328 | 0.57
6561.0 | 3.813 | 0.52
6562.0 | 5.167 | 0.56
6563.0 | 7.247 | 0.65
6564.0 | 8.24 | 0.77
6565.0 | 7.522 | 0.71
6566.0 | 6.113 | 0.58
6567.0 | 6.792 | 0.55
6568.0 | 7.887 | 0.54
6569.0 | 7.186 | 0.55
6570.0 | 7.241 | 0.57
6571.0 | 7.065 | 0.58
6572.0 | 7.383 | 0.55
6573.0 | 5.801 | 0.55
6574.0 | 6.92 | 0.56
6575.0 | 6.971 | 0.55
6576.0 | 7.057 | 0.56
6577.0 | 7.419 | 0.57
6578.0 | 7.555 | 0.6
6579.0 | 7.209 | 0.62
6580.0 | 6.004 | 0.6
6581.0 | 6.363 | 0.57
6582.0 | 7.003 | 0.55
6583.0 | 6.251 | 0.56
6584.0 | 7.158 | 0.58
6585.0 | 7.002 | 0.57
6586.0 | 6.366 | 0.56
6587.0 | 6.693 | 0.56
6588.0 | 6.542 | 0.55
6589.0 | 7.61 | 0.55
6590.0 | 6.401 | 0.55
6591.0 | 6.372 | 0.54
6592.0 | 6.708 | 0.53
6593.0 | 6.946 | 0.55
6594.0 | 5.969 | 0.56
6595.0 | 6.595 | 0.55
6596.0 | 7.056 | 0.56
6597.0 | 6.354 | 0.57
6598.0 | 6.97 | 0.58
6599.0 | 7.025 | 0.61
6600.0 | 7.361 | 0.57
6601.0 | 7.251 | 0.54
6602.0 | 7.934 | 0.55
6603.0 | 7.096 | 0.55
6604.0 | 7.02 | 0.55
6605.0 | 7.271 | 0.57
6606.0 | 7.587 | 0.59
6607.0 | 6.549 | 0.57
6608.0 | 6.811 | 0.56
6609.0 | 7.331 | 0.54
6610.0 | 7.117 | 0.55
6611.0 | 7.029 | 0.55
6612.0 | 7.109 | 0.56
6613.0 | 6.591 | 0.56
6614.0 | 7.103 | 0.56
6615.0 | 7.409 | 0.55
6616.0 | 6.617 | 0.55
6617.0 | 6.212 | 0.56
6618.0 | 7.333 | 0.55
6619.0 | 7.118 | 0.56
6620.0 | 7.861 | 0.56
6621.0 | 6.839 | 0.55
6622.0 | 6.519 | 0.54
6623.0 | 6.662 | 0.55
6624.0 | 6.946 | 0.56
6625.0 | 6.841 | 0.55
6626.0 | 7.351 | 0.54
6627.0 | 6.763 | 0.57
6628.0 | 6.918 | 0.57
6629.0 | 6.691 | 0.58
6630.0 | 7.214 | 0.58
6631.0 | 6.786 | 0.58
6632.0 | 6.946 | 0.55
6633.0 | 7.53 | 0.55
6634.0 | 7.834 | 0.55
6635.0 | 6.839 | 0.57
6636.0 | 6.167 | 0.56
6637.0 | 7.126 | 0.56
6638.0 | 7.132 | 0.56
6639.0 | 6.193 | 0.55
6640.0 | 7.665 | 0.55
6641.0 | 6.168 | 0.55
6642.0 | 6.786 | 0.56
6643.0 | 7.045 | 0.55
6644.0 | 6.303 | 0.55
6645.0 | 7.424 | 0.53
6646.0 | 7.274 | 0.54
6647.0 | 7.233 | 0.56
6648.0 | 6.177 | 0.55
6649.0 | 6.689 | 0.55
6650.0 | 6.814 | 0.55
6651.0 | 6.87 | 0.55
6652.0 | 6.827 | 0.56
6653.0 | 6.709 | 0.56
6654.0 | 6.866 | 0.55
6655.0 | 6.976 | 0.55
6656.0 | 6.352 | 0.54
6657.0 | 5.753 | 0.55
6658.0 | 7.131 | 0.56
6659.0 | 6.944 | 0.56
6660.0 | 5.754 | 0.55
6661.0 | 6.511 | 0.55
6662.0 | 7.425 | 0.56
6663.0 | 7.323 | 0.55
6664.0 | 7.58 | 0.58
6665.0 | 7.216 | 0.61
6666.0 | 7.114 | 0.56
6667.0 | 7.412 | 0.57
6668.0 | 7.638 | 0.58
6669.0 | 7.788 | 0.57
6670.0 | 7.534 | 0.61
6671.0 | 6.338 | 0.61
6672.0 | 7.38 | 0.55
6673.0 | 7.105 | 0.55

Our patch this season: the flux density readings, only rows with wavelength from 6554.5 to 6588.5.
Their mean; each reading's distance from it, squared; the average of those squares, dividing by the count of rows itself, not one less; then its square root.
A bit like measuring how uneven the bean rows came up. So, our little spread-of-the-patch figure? 0.85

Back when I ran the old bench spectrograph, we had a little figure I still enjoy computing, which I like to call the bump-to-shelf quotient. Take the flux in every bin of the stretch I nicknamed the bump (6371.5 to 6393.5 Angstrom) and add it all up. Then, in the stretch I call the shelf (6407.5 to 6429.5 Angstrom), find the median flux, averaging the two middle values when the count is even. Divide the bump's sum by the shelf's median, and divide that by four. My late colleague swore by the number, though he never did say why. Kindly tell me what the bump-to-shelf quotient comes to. 5.72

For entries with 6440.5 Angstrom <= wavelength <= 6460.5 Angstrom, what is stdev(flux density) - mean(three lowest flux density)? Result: -6.0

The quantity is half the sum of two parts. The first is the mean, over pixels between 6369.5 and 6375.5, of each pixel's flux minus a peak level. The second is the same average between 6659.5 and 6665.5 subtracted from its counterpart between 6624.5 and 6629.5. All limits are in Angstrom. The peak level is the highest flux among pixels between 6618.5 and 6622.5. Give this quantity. -0.30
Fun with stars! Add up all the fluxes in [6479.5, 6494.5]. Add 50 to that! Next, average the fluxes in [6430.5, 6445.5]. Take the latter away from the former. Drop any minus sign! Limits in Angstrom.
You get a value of 149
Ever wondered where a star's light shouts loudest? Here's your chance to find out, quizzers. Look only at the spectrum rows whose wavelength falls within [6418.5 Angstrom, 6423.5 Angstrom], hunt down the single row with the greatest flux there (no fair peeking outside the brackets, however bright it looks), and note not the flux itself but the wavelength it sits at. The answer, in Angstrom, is 6419.0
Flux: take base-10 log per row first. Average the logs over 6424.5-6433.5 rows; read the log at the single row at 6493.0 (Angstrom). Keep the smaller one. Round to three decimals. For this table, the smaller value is 0.729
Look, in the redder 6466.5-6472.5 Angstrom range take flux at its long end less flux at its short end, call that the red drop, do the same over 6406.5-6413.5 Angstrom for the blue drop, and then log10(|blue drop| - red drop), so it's 0.0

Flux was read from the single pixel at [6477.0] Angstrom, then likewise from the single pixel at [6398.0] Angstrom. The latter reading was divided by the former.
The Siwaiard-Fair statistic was 0.95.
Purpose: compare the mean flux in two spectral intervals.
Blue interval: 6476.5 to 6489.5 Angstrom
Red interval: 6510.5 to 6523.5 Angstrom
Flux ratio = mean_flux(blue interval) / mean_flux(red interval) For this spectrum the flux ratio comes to 1.025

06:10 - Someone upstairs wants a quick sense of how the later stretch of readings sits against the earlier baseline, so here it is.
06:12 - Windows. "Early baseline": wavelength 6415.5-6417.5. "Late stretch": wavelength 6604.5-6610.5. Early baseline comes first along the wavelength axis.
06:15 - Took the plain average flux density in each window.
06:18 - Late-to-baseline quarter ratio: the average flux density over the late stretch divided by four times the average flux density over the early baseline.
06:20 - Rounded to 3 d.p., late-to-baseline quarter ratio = 0.259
